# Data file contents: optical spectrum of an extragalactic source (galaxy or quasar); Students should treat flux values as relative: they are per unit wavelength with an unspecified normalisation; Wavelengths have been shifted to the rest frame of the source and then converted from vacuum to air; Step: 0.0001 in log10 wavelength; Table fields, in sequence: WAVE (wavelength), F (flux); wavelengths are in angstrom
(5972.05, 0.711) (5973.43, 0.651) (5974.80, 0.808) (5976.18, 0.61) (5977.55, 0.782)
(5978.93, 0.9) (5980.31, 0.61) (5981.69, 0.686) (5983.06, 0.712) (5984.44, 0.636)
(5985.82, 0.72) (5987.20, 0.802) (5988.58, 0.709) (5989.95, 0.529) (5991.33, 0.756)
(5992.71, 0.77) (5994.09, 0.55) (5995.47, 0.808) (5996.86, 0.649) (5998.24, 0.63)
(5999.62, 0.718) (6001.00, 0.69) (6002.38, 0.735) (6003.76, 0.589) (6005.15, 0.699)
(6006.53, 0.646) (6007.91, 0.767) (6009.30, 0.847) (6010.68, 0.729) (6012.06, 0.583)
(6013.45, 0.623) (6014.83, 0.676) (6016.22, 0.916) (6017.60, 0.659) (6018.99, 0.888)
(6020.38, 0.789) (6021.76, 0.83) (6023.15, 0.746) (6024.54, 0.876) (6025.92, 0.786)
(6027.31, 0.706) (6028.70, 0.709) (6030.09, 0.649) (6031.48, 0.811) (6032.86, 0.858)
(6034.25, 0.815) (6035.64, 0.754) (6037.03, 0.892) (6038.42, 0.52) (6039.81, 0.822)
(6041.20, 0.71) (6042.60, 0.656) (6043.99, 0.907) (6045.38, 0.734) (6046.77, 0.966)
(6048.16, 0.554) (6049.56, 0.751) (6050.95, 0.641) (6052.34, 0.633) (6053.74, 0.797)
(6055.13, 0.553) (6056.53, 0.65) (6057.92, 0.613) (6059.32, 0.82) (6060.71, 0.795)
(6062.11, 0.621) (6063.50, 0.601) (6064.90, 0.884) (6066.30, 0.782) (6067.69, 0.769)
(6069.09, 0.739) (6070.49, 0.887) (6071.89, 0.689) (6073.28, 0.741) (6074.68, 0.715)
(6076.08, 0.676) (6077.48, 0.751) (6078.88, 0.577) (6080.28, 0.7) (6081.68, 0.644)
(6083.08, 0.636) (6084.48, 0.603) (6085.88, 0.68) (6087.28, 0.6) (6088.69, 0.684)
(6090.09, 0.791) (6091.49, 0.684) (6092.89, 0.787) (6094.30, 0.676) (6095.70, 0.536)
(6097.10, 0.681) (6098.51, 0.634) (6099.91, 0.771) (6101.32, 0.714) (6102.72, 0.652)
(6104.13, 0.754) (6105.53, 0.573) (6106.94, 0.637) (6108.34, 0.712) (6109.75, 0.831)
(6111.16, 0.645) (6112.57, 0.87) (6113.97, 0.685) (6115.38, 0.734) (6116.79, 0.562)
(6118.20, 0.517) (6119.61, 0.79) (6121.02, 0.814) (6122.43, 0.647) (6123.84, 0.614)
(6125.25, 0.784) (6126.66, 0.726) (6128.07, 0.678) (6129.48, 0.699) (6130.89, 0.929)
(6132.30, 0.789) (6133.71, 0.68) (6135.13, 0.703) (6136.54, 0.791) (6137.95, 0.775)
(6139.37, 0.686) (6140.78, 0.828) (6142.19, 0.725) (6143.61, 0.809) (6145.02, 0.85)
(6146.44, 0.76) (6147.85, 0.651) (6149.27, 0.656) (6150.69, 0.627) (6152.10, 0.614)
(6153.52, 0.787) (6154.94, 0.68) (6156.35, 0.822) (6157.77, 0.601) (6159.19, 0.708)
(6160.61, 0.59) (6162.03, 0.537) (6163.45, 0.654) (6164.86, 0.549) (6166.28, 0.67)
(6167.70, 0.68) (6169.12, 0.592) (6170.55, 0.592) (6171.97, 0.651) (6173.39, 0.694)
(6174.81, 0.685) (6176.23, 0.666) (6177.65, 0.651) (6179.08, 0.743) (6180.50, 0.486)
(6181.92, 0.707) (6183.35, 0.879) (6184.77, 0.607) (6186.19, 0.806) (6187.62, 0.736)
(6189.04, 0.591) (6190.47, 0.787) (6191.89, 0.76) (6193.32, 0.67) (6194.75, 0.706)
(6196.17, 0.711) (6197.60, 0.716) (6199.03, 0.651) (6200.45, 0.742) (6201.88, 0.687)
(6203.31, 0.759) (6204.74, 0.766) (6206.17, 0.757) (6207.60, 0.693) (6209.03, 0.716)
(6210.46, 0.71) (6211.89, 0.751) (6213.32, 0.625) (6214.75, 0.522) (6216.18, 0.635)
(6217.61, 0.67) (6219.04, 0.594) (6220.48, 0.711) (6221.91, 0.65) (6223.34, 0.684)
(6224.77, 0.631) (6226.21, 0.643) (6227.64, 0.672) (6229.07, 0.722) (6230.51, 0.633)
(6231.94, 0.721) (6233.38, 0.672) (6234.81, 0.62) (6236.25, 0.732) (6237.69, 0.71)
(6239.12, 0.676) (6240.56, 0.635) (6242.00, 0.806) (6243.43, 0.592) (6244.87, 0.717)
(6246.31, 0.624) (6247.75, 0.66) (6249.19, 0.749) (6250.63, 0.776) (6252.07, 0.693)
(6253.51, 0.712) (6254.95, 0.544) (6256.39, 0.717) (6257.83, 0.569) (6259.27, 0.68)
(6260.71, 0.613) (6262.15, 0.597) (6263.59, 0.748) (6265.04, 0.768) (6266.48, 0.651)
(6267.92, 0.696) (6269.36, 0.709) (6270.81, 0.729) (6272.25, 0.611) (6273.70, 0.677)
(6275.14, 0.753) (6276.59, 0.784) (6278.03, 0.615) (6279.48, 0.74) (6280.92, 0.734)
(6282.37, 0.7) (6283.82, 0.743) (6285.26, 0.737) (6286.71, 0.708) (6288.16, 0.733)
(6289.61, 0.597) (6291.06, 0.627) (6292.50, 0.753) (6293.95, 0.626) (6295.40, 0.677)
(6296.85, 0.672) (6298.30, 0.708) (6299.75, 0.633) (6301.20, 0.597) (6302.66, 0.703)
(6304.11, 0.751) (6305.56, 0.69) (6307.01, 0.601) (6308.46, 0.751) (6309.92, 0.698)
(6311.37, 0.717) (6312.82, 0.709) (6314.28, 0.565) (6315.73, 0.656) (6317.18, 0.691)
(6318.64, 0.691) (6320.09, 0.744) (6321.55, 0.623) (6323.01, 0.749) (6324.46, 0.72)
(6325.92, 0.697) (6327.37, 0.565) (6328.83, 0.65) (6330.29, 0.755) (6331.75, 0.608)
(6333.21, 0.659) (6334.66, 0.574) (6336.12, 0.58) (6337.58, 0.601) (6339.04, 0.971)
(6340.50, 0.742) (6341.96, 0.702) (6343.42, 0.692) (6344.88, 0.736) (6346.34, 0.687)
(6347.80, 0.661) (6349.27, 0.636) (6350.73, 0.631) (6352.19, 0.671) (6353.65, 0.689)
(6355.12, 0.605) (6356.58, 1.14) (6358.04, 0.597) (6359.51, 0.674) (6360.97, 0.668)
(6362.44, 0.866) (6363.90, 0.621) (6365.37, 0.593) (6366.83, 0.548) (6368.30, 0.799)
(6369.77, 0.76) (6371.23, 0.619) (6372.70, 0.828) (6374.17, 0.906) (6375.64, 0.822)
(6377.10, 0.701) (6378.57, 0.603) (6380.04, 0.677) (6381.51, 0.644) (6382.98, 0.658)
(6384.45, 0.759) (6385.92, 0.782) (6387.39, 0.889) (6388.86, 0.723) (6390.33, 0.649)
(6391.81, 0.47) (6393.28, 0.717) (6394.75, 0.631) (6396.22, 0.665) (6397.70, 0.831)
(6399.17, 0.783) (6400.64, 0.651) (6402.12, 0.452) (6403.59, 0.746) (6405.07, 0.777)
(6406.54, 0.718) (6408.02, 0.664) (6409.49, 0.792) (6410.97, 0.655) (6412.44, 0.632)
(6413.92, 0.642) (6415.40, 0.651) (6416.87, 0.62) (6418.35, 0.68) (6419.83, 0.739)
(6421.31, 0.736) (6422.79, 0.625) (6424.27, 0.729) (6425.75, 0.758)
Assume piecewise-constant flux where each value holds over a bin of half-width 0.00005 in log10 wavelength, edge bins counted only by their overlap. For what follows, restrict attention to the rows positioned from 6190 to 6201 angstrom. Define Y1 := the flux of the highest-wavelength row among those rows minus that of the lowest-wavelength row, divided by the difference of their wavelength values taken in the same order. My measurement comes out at -0.005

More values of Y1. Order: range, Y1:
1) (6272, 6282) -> 0.014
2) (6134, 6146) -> 0.015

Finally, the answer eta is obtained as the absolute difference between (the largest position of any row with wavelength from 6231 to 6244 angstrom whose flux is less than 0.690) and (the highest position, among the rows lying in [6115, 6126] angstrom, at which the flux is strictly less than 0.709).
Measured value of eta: 119.6 angstrom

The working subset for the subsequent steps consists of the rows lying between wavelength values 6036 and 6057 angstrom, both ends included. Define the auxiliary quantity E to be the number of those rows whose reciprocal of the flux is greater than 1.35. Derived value 9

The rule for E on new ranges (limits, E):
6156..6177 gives 14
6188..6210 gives 9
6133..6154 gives 8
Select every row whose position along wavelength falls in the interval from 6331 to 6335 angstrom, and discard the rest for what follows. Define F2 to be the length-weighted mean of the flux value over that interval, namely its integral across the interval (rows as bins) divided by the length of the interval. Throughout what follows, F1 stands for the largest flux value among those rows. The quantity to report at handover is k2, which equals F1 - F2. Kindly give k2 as 0.040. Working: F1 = 0.659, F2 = 0.62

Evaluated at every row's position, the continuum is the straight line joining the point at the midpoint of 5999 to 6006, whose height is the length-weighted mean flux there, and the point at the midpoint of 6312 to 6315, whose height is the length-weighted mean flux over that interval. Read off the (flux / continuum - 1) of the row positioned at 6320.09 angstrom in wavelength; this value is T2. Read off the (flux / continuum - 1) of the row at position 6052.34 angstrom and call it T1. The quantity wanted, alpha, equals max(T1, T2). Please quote 0.17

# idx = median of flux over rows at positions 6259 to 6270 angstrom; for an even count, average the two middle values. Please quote 0.688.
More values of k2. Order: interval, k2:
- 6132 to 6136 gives 0.069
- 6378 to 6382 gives 0.035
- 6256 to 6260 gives 0.066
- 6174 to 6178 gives 0.015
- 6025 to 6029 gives 0.041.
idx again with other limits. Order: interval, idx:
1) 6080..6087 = 0.644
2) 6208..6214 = 0.713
